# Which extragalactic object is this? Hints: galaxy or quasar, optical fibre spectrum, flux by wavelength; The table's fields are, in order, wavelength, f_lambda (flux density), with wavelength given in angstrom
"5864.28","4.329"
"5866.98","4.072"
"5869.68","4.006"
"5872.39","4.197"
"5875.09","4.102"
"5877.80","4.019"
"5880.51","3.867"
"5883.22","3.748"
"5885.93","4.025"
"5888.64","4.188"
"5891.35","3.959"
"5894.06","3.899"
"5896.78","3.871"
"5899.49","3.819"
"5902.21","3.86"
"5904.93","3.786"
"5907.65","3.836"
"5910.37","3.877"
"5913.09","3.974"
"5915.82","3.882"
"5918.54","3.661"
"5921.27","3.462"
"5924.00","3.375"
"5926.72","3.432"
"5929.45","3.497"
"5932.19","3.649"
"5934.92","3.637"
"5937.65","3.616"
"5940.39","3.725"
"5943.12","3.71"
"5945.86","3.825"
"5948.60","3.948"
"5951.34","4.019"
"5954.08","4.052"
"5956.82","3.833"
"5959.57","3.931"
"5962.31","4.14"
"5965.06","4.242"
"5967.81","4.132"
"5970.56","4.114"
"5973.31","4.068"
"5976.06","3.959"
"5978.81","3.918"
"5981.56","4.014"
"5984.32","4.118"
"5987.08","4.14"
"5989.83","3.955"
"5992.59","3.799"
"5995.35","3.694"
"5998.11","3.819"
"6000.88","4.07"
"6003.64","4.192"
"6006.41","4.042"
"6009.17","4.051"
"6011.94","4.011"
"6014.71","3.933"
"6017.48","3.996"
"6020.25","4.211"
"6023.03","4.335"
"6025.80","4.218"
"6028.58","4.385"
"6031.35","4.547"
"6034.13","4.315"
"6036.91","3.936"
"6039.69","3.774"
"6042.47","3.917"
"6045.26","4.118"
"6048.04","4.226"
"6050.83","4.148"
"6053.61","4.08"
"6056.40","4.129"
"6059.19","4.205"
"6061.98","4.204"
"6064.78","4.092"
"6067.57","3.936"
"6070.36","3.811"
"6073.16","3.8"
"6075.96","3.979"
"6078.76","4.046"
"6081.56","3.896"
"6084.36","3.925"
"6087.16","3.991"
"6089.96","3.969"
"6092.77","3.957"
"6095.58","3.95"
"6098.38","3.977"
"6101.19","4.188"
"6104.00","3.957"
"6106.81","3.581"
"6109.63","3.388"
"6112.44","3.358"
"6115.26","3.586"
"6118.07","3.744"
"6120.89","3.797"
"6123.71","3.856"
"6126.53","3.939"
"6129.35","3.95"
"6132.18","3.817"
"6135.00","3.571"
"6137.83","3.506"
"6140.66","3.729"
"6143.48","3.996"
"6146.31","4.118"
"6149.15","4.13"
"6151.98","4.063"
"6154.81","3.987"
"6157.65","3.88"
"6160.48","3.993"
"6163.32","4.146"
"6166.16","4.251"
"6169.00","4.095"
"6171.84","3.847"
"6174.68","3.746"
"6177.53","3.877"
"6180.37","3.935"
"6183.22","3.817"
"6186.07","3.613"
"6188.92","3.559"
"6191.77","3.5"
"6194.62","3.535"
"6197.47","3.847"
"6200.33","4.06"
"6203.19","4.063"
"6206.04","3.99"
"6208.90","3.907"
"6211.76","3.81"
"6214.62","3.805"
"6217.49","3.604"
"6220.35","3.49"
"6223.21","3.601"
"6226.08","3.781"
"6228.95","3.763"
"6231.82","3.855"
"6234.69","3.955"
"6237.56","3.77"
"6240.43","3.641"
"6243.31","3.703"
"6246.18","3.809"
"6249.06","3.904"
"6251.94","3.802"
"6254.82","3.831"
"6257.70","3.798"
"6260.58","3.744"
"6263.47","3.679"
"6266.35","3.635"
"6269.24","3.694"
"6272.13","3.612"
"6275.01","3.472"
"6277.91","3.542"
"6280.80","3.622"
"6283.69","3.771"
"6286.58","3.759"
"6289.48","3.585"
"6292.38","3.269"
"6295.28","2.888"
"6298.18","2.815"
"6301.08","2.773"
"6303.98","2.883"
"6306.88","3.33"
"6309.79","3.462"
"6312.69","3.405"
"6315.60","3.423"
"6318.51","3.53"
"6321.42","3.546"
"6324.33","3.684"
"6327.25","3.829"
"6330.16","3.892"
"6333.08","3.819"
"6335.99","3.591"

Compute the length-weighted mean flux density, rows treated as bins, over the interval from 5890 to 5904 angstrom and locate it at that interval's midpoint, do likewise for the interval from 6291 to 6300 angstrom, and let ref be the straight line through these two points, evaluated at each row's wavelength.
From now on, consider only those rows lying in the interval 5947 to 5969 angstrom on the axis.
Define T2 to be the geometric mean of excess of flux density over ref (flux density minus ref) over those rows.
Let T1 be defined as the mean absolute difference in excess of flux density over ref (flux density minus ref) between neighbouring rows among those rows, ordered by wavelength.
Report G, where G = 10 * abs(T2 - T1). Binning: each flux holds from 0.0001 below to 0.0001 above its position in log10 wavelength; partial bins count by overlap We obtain 1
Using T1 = 0.12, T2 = 0.26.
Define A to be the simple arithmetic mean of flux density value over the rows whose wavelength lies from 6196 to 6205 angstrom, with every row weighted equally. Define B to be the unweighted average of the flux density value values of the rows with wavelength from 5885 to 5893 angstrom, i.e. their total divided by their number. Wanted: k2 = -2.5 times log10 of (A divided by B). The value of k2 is 0.02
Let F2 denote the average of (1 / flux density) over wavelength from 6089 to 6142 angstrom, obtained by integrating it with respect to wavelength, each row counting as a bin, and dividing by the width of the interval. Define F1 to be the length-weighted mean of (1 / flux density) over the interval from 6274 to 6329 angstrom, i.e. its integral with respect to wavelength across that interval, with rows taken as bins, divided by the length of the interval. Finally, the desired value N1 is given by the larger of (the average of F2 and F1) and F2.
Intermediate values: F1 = 0.297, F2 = 0.266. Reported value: 0.281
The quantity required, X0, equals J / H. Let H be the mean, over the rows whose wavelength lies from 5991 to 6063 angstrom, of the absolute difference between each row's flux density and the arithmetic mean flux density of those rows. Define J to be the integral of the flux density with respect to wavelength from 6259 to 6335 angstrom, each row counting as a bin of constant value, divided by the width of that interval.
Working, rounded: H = 0.158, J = 3.49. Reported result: 22.1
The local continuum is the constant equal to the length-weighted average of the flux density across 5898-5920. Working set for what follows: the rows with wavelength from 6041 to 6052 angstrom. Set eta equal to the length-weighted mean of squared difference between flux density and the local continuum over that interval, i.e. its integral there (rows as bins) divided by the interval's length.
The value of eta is 0.08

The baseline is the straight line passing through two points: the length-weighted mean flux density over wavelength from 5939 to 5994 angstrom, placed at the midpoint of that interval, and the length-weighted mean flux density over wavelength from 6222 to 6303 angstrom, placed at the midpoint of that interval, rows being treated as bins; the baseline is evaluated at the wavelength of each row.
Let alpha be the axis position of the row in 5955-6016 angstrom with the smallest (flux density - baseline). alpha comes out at 5995.35 angstrom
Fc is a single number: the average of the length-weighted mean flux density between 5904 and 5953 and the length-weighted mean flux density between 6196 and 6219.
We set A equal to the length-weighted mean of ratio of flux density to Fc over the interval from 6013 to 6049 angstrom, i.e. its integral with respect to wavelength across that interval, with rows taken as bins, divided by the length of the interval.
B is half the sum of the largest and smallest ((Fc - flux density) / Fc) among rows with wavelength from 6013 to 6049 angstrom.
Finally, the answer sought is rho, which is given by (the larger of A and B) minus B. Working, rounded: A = 1.09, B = -0.095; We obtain 1.19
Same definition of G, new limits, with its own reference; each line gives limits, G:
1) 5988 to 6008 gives 1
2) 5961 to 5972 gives 4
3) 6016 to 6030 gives 5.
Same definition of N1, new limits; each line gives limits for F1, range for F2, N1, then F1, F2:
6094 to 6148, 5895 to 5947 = 0.270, 0.265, 0.270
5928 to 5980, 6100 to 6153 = 0.264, 0.257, 0.264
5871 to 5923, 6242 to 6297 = 0.277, 0.257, 0.277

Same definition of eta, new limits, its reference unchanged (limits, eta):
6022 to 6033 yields 0.30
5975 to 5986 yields 0.04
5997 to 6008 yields 0.06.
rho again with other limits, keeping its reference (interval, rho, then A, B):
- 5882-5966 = 1.01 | 1.01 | -0.002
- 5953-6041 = 1.15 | 1.07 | -0.084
